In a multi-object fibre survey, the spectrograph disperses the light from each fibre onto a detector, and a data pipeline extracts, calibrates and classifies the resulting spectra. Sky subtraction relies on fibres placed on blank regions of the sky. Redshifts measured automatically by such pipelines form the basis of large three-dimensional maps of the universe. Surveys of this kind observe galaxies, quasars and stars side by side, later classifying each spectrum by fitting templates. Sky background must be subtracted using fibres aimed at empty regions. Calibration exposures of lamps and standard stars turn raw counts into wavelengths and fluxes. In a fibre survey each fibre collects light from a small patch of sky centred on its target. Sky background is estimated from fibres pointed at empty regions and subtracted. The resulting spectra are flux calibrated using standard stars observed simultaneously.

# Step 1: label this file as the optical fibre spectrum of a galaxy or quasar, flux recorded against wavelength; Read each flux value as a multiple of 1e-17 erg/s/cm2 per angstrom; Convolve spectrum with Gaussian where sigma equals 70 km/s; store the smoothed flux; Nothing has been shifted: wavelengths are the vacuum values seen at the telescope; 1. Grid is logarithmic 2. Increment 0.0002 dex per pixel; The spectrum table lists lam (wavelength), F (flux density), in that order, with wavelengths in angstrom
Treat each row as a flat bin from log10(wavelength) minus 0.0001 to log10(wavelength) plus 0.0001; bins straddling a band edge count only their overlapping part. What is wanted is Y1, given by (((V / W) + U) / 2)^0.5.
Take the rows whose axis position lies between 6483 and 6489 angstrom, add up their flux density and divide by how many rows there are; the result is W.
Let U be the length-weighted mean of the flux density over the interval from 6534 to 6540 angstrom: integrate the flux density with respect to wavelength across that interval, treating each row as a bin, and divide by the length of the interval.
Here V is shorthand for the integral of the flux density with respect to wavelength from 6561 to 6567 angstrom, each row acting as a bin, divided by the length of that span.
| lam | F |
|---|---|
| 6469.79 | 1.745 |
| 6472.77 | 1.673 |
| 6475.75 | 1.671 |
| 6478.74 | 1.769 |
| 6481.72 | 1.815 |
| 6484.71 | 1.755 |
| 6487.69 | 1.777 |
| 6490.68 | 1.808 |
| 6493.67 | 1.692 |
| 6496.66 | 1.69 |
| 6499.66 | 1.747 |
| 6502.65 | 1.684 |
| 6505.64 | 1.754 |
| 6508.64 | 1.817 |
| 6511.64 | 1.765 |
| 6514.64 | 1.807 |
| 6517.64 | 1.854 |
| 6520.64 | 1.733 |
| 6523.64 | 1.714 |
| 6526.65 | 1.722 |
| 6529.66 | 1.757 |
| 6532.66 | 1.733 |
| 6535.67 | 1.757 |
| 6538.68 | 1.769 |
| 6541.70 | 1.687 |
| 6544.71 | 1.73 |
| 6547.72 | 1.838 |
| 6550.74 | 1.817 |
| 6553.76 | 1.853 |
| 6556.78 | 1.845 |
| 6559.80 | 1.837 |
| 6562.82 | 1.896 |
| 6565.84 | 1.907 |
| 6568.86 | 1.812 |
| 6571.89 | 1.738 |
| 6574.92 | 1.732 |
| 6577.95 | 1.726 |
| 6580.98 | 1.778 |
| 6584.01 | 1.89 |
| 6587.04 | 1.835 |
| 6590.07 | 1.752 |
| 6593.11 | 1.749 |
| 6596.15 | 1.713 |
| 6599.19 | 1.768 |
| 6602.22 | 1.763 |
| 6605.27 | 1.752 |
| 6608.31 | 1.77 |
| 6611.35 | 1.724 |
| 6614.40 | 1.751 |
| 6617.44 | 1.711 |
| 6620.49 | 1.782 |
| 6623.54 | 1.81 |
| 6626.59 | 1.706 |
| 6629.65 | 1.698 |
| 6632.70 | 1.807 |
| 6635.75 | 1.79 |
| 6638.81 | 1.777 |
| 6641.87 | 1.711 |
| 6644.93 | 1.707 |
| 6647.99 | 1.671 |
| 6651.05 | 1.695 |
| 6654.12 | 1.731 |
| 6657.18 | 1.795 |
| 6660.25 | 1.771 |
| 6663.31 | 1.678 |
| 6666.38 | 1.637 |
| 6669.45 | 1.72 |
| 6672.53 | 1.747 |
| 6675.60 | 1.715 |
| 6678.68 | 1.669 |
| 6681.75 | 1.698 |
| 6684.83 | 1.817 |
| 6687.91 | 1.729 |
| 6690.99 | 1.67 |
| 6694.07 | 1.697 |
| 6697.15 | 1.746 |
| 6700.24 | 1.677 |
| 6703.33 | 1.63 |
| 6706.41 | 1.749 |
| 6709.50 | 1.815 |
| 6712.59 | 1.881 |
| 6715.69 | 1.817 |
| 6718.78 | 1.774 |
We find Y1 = 1.19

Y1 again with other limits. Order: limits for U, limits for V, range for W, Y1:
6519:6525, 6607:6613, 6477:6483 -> 1.16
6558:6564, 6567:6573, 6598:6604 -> 1.20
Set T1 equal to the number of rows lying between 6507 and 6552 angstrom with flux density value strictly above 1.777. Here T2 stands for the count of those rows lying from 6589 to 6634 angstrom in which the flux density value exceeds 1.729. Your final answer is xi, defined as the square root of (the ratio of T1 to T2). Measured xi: 0.71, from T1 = 5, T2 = 10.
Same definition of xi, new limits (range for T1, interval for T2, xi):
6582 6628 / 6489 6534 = 0.63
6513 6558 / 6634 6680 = 1.00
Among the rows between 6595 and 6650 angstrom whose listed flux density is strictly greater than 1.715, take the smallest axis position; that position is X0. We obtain 6599.19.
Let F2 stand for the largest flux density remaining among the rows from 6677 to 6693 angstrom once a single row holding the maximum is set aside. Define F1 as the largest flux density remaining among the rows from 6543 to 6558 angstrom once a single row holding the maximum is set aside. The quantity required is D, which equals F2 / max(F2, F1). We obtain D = 0.94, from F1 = 1.845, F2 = 1.729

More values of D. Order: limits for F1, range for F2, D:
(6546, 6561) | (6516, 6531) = 0.95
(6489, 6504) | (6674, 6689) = 0.99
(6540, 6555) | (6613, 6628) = 0.97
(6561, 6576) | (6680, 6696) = 0.91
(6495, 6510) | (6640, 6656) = 0.98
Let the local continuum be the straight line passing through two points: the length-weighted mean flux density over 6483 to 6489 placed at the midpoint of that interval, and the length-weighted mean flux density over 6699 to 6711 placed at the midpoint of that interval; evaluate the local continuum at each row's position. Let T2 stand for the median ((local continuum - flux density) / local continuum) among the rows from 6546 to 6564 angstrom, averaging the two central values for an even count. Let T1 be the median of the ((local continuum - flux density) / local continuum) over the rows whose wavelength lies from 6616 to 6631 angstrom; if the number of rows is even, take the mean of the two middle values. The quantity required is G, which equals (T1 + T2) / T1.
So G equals -2.2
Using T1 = 0.016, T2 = -0.051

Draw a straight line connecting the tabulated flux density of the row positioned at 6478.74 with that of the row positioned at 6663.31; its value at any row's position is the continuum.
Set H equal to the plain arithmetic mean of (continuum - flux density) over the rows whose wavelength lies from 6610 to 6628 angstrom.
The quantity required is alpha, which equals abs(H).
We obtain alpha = 0.047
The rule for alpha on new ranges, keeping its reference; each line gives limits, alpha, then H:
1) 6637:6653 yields 0.025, -0.025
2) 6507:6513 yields 0.037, -0.037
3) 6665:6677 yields 0.031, -0.031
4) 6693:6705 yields 0.027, -0.027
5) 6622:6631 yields 0.042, -0.042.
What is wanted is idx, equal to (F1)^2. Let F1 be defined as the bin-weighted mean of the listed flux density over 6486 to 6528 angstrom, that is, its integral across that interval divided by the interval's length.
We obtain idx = 3.08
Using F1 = 1.75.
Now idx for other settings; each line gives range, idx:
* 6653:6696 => 2.96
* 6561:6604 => 3.20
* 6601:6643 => 3.08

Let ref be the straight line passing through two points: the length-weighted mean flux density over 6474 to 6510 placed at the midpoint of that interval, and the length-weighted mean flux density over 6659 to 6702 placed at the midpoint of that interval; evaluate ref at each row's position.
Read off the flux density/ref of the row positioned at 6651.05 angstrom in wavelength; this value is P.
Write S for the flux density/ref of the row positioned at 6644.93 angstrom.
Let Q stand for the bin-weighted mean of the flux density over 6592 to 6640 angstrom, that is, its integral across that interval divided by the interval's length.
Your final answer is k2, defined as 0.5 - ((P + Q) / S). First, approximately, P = 0.99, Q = 1.754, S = 0.99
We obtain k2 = -2.26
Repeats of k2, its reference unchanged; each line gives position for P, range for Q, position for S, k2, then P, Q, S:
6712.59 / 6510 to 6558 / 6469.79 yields -2.39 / 1.10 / 1.773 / 1.00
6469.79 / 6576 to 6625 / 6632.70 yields -2.13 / 1.00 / 1.767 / 1.05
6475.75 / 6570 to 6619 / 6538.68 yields -2.17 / 0.95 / 1.760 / 1.02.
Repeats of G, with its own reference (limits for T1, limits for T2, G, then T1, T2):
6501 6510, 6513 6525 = 0.1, 0.006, -0.005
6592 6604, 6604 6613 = 1.8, -0.007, -0.006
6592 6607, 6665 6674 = 0.3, -0.006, 0.004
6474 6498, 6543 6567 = -11.6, 0.004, -0.051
